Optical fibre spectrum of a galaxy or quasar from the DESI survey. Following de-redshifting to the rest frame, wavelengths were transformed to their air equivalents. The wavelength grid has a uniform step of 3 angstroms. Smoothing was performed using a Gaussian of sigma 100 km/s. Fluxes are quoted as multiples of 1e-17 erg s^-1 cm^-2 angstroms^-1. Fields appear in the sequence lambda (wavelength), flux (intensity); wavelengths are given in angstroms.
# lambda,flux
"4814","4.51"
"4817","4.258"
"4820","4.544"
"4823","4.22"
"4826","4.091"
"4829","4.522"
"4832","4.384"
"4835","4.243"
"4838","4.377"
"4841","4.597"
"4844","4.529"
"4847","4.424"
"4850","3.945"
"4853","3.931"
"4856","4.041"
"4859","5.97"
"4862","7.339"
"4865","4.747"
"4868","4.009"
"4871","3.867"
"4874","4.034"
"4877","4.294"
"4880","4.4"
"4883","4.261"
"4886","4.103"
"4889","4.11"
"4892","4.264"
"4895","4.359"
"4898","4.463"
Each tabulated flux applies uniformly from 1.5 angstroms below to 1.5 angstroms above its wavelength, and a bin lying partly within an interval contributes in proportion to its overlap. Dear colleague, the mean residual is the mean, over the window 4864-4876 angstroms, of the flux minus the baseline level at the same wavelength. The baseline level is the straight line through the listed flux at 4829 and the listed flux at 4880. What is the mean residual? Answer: -0.3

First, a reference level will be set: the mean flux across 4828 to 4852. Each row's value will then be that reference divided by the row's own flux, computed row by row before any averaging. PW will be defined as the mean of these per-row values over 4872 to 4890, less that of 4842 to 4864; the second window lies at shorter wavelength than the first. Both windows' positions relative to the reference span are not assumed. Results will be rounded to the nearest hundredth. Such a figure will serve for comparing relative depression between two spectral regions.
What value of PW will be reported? 0.10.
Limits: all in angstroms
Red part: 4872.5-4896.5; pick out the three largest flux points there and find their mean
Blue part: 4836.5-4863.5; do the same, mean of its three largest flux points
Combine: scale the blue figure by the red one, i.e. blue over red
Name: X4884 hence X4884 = 1.4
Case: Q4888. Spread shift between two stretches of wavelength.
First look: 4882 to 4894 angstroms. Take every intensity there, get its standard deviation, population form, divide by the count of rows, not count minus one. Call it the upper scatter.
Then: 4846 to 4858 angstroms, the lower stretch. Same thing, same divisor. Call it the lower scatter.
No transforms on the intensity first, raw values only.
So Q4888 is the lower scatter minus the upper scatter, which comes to 0.1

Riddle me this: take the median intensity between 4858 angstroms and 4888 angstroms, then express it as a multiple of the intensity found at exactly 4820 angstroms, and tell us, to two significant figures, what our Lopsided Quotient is 0.94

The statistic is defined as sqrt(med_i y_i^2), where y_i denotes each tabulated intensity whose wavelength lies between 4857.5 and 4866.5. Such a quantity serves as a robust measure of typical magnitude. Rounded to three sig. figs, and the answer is 5.97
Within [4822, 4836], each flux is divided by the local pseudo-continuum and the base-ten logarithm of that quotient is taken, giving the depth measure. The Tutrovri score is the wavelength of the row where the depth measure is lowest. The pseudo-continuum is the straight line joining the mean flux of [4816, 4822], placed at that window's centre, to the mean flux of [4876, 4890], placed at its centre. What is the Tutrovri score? 4826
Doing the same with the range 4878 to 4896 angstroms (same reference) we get 4886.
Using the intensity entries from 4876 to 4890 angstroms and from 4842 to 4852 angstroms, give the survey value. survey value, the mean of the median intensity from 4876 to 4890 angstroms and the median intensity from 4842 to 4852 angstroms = 4.34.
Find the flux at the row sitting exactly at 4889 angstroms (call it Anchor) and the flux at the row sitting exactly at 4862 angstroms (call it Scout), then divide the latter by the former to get 1.79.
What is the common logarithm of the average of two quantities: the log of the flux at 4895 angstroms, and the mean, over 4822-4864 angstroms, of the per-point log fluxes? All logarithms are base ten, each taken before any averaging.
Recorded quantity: -0.188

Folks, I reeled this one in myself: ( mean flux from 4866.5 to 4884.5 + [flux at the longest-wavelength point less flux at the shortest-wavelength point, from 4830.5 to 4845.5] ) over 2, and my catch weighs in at 2.14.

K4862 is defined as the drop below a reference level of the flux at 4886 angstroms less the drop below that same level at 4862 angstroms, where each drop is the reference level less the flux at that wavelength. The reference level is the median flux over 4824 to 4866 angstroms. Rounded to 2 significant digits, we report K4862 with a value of 3.2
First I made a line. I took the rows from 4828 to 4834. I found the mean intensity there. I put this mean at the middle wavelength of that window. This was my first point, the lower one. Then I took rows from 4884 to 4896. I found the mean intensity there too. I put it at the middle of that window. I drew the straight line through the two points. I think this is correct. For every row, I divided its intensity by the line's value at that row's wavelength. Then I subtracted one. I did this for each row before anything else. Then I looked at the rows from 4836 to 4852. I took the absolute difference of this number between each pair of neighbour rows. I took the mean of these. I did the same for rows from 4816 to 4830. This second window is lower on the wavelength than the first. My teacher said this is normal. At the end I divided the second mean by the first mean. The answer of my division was 1.4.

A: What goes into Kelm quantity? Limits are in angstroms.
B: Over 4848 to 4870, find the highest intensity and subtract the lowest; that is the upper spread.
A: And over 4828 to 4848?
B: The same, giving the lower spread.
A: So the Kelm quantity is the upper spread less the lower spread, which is 3.1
